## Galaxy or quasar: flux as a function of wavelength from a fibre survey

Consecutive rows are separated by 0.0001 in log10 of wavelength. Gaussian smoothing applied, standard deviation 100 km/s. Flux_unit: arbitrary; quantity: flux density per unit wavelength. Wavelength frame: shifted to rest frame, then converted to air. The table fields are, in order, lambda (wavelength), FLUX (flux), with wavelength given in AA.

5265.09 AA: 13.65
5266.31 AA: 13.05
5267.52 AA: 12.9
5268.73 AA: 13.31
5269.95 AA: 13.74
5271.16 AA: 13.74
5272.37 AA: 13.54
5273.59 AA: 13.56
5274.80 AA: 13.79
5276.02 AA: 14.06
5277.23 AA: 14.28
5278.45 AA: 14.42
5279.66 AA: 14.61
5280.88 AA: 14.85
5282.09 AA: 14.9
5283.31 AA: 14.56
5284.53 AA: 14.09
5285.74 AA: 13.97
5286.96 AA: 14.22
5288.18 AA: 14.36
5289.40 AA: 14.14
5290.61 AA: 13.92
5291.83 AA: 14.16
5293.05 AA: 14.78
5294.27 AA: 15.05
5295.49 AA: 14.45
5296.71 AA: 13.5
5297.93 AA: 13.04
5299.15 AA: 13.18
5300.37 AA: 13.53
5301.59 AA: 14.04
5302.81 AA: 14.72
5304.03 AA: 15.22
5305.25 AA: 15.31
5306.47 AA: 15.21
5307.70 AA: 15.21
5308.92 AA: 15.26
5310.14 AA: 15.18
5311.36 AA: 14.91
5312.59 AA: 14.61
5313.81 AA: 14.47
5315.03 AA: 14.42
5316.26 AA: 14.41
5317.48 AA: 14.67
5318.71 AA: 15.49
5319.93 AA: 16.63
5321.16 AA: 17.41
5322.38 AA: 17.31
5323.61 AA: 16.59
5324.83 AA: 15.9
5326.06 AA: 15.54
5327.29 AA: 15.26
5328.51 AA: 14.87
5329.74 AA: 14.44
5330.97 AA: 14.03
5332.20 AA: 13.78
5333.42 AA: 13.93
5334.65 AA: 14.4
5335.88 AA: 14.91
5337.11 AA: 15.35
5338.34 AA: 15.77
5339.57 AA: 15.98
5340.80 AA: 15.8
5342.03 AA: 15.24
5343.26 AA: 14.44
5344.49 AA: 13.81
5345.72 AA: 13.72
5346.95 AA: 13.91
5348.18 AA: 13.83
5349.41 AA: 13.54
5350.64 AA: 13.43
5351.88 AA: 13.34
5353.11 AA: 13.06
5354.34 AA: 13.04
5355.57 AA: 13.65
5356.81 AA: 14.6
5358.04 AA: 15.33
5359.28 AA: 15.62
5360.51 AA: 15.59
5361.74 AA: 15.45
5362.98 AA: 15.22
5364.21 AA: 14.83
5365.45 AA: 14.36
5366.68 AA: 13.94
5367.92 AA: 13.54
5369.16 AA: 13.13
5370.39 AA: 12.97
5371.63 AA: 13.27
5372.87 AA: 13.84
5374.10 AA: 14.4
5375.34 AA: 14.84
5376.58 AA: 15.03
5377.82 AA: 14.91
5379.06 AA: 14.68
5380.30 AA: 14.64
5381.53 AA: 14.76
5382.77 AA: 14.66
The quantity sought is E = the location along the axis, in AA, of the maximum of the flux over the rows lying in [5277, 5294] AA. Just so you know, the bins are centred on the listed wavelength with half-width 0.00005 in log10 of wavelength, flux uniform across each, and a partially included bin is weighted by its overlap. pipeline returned 5282.09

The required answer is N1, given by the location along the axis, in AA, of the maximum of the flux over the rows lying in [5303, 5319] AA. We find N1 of 5318.71 AA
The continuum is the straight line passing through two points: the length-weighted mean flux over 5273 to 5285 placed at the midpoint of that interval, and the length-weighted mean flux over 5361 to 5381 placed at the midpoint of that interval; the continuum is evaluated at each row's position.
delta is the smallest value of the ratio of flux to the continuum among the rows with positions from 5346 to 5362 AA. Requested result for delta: 0.91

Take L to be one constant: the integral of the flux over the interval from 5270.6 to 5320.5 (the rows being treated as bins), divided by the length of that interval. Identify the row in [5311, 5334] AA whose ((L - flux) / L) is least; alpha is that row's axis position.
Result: 5321.16 AA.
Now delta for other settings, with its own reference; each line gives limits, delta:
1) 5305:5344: 0.96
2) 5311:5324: 1.01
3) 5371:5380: 0.93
